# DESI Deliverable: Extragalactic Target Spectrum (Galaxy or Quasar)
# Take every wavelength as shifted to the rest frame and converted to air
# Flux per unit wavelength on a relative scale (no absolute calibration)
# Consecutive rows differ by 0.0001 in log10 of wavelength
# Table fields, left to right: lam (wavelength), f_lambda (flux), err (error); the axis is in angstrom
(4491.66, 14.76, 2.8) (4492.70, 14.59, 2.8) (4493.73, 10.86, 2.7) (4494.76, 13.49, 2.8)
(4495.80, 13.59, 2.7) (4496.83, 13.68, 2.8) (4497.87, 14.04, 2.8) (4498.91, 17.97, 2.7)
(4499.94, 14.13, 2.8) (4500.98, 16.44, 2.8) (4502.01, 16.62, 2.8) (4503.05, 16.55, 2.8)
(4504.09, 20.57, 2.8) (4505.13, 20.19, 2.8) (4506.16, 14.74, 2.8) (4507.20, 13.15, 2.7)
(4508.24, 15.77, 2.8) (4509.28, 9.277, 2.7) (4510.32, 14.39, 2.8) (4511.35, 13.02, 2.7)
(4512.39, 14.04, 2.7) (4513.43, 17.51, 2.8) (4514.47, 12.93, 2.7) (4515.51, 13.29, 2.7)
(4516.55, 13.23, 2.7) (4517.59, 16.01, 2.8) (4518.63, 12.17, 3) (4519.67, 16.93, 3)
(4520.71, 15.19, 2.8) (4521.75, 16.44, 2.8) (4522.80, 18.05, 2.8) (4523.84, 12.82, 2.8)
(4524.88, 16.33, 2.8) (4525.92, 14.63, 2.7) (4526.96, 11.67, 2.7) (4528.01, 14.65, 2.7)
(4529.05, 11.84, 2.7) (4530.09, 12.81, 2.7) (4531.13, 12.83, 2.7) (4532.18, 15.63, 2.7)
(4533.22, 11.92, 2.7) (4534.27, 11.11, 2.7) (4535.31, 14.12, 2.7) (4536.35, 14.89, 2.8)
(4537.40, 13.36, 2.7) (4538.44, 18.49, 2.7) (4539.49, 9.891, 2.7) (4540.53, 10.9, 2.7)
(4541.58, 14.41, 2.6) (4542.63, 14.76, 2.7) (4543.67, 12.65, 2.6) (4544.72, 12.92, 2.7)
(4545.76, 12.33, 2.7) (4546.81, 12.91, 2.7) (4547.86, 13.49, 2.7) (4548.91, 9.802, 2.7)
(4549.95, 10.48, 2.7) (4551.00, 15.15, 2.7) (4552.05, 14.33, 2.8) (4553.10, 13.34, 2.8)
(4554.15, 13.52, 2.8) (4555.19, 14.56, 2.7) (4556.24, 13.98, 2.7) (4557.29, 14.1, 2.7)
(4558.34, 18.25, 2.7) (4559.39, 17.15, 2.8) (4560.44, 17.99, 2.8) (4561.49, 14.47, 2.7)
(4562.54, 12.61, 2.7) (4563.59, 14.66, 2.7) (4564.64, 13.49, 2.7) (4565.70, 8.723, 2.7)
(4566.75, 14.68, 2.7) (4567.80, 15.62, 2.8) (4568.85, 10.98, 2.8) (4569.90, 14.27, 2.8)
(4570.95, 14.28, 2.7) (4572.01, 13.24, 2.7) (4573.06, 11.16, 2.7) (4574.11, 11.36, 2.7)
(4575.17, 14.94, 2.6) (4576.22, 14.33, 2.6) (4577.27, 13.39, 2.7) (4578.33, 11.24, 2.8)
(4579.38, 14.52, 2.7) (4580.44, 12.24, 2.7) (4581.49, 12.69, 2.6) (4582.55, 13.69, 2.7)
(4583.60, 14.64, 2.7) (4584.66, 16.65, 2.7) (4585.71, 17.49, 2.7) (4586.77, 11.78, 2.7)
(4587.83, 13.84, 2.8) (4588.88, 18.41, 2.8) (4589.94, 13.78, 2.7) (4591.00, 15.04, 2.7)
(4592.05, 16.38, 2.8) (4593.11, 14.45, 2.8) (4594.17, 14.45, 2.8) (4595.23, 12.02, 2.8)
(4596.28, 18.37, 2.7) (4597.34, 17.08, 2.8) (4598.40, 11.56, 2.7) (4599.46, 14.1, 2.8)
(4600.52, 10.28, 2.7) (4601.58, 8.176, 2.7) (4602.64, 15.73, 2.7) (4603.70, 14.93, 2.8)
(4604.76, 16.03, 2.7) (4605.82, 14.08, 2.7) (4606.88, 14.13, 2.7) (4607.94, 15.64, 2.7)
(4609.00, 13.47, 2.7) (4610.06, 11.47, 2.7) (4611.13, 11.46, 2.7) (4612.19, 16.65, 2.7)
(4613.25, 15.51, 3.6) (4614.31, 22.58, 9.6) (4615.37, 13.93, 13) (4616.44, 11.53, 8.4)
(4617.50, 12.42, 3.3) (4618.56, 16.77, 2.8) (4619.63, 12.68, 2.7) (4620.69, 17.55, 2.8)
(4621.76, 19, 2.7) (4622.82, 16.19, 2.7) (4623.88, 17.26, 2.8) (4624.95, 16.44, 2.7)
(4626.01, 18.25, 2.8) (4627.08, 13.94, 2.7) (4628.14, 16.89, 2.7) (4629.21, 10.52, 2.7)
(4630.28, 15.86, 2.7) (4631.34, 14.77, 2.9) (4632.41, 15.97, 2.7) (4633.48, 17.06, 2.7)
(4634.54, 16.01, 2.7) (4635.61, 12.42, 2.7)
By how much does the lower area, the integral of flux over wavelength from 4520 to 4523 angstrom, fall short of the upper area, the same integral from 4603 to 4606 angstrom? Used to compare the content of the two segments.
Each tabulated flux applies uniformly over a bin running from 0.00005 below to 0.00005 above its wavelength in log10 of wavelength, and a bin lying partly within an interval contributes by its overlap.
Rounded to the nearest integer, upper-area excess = -4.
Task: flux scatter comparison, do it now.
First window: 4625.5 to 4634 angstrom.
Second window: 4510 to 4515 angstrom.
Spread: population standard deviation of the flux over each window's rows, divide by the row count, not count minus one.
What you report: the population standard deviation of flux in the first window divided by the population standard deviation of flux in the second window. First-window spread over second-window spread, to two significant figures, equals 1.3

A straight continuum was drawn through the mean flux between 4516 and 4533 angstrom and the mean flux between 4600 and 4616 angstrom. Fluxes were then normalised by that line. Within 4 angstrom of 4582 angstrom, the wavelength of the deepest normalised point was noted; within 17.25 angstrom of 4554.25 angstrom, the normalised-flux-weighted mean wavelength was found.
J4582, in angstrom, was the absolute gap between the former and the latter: 23.9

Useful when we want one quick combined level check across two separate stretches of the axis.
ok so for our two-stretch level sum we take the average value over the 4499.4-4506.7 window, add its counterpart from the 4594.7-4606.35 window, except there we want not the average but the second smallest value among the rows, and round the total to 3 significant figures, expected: 27.3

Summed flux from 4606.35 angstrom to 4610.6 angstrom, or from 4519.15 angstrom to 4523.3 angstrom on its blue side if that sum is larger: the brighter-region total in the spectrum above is 67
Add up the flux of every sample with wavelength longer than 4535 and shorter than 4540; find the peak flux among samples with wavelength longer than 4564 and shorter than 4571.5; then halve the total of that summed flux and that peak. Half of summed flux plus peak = 43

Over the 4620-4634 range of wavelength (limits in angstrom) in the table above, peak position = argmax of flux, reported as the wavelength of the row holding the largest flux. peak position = 4621.76 angstrom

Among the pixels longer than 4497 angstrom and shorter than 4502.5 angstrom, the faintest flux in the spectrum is 14.04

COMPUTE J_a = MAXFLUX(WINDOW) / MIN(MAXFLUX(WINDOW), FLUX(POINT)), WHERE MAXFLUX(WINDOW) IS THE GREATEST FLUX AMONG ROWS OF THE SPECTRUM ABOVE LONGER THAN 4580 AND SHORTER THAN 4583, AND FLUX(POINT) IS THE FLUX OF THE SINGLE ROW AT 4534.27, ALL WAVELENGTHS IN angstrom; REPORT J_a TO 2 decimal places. 1.23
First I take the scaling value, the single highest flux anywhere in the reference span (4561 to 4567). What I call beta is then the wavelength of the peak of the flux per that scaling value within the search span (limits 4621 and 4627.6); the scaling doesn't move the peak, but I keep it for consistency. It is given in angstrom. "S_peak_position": 4621.76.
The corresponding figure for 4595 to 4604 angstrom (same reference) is 4596.28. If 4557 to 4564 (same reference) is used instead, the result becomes 4558.34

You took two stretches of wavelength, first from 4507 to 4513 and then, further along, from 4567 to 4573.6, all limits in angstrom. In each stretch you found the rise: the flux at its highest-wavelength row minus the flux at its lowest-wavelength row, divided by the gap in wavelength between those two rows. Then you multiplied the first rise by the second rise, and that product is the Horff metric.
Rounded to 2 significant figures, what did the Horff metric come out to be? -0.15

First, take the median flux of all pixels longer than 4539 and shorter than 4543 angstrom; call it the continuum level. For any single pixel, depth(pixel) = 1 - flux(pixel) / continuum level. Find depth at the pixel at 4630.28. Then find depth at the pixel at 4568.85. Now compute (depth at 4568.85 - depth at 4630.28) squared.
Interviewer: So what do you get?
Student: 0.15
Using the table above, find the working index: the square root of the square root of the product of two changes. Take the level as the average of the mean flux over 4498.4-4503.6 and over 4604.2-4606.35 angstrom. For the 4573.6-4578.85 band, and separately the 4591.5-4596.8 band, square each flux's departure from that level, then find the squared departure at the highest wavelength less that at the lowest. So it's 1.6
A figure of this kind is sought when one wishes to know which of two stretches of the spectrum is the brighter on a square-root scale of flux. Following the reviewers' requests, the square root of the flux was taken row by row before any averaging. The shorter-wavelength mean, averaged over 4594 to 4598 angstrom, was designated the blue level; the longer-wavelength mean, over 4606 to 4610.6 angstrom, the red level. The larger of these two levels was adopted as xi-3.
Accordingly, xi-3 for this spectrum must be 3.92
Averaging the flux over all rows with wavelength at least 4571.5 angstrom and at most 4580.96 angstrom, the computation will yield 12.9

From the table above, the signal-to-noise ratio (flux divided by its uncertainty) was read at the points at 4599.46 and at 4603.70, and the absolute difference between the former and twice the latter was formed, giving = 5.6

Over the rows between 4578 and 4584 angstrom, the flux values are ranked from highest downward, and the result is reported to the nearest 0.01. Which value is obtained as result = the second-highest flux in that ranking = 14.52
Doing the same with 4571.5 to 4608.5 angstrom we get 18.37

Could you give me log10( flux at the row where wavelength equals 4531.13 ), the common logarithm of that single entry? 1.11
